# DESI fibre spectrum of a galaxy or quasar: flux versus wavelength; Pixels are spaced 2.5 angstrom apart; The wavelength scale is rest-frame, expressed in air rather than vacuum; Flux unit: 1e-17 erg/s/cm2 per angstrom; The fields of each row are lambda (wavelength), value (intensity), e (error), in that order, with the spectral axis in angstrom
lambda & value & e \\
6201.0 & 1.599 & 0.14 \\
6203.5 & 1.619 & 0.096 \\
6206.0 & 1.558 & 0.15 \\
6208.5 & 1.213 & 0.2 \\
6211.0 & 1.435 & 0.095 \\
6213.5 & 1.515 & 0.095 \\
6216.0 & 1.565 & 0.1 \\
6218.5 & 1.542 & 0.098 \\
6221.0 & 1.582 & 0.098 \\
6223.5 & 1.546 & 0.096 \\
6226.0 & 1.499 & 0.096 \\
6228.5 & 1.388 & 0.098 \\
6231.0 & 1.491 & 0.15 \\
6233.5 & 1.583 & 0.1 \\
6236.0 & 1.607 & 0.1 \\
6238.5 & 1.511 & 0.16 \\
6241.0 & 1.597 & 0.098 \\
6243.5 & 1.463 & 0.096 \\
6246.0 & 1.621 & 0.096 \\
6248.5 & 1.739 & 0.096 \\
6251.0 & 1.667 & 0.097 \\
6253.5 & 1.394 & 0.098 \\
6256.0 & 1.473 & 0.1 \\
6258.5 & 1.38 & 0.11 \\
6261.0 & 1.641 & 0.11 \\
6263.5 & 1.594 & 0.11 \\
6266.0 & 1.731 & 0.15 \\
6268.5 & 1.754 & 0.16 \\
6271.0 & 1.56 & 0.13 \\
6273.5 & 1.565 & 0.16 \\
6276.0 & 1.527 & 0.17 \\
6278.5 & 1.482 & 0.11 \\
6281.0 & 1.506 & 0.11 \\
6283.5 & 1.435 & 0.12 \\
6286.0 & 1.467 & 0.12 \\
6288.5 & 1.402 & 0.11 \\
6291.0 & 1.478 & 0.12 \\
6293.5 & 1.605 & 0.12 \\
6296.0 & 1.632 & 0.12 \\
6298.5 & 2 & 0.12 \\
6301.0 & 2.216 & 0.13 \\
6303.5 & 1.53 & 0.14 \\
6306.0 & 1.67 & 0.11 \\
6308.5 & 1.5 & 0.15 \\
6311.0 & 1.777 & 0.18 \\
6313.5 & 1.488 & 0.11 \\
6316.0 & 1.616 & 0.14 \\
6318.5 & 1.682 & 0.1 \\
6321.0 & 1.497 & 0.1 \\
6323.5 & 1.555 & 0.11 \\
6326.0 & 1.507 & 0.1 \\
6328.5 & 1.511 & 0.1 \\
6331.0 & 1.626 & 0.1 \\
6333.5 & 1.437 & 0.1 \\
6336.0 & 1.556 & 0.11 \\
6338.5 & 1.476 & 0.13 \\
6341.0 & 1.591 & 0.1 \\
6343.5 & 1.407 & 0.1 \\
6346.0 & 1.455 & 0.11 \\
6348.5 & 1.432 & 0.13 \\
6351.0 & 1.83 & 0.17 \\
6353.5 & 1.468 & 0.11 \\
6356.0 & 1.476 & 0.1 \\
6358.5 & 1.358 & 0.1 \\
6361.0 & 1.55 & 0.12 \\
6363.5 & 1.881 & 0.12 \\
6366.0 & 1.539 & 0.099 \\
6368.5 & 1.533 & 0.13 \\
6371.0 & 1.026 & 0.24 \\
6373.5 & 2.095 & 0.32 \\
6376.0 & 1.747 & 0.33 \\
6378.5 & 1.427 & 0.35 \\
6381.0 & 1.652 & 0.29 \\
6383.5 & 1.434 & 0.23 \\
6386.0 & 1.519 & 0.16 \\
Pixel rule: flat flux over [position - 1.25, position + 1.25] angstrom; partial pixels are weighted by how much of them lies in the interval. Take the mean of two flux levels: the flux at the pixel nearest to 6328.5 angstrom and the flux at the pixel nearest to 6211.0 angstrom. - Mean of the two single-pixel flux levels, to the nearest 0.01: 1.47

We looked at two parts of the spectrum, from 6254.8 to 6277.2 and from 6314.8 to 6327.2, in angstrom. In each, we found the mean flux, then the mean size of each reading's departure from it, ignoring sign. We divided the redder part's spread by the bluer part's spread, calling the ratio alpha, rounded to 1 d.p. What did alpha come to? 0.7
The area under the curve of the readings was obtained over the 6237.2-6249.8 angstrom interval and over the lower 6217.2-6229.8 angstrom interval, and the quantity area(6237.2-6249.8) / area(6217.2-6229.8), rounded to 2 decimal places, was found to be 1.05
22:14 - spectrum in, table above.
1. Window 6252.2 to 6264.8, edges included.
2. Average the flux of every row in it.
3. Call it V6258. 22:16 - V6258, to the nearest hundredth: 1.50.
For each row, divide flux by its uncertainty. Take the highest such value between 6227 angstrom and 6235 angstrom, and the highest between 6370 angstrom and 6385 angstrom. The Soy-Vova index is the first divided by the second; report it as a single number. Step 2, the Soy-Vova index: 2.42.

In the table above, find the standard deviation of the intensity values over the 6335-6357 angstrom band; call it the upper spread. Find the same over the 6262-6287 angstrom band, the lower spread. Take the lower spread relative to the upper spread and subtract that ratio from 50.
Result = 49.2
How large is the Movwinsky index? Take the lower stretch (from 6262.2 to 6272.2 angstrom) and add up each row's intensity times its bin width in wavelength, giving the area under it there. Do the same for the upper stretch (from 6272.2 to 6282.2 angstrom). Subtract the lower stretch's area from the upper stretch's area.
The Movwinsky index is -1.4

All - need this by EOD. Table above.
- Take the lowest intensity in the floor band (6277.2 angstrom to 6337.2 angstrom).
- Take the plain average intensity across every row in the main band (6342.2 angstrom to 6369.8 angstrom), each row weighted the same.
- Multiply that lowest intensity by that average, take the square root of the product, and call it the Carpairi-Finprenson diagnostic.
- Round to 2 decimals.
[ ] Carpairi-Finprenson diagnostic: 1.47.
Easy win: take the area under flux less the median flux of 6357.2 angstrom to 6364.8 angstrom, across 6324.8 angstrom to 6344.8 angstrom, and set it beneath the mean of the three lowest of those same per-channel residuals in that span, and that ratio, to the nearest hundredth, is 0.15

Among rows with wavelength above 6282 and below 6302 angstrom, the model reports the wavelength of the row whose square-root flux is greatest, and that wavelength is 6301.0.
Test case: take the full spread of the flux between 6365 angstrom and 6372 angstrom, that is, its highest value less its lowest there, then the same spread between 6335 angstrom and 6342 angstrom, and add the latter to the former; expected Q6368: 0.63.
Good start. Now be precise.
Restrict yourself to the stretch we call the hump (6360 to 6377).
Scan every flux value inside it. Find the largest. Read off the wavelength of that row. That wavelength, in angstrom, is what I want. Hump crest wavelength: 6373.5 angstrom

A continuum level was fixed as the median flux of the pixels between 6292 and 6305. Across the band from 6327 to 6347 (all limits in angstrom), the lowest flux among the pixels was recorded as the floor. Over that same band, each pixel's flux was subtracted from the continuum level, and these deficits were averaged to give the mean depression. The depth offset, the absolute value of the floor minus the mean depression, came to 1.28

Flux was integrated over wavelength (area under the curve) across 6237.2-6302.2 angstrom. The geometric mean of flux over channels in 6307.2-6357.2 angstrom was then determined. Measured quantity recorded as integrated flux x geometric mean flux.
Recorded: 160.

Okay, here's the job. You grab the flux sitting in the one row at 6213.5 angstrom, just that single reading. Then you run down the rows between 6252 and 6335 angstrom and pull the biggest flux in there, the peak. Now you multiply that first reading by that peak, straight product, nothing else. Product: 3.4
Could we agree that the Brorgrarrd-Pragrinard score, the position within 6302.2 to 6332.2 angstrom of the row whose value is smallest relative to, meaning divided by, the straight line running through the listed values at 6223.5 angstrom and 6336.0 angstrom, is 6313.5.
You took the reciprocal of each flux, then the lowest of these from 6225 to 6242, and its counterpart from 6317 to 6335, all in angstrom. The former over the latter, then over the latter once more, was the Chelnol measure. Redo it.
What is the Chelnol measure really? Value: 1.8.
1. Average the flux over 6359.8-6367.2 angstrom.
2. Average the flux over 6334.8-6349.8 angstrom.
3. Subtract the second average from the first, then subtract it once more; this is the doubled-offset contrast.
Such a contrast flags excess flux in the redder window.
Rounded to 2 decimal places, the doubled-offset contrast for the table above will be -1.32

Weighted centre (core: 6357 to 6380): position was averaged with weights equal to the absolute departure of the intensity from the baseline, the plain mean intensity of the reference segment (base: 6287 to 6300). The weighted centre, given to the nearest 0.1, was 6369.4 angstrom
